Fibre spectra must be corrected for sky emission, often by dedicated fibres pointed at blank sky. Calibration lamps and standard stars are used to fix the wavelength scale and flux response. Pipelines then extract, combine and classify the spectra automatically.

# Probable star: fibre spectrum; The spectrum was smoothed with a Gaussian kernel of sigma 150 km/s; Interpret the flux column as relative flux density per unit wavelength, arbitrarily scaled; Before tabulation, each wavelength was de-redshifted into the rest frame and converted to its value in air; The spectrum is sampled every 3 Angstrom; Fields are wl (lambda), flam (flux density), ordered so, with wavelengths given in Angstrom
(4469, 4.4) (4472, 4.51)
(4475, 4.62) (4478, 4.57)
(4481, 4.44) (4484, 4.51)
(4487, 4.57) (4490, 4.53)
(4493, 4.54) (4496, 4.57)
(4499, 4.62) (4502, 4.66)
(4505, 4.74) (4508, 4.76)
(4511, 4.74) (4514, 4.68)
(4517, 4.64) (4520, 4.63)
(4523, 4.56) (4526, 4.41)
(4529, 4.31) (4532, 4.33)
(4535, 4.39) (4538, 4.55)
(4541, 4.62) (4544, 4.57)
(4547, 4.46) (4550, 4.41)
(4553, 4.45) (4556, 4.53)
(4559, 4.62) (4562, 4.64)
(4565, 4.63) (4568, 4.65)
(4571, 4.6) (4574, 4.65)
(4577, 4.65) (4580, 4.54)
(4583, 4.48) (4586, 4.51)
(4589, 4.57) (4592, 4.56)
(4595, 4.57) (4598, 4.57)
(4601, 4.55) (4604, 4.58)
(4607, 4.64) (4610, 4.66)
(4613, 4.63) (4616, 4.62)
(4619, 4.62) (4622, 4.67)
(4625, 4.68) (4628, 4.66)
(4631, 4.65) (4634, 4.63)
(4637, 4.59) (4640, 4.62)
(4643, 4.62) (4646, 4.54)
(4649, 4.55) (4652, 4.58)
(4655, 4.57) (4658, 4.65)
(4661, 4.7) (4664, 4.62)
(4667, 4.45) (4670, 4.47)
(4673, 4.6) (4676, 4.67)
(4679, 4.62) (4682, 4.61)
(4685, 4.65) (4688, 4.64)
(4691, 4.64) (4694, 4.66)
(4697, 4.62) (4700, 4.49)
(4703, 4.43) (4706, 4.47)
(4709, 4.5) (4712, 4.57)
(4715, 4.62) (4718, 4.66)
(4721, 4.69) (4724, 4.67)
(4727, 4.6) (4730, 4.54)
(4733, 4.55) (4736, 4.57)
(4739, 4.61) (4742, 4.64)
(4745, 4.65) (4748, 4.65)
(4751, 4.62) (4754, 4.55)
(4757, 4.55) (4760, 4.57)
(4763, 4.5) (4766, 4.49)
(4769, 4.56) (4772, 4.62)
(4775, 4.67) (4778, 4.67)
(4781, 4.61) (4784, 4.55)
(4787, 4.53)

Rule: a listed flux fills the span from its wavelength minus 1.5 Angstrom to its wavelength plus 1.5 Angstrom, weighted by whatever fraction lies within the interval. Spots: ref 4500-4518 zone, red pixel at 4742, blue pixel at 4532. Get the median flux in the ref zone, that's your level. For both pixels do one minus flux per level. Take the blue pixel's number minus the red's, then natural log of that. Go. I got -2.7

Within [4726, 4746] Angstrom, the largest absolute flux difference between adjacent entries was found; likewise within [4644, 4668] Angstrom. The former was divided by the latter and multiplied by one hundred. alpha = 35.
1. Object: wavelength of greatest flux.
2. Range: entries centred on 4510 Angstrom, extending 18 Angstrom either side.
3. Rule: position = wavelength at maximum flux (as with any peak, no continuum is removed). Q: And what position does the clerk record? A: 4508 Angstrom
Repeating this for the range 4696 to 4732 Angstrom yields 4721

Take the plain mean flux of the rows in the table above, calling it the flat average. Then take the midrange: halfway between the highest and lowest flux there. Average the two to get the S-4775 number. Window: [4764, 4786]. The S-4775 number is 4.59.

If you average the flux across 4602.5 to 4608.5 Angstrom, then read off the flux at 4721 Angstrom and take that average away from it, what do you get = 0.08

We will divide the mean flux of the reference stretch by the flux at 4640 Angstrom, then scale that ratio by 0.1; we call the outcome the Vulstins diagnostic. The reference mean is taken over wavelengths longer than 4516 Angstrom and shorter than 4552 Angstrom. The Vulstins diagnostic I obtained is 0.097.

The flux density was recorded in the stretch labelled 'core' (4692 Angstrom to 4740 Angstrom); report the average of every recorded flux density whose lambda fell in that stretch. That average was 4.58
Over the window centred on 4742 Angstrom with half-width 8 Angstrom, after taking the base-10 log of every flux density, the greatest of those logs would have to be 0.667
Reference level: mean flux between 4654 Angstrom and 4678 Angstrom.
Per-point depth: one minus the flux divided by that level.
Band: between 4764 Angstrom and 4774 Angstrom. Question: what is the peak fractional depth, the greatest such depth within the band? 0.022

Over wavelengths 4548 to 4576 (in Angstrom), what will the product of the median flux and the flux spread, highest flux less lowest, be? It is 1.11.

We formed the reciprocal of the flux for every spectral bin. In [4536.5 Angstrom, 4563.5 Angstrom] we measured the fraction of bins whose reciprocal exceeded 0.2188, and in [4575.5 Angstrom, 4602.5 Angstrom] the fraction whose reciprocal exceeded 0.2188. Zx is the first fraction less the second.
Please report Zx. -0.2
